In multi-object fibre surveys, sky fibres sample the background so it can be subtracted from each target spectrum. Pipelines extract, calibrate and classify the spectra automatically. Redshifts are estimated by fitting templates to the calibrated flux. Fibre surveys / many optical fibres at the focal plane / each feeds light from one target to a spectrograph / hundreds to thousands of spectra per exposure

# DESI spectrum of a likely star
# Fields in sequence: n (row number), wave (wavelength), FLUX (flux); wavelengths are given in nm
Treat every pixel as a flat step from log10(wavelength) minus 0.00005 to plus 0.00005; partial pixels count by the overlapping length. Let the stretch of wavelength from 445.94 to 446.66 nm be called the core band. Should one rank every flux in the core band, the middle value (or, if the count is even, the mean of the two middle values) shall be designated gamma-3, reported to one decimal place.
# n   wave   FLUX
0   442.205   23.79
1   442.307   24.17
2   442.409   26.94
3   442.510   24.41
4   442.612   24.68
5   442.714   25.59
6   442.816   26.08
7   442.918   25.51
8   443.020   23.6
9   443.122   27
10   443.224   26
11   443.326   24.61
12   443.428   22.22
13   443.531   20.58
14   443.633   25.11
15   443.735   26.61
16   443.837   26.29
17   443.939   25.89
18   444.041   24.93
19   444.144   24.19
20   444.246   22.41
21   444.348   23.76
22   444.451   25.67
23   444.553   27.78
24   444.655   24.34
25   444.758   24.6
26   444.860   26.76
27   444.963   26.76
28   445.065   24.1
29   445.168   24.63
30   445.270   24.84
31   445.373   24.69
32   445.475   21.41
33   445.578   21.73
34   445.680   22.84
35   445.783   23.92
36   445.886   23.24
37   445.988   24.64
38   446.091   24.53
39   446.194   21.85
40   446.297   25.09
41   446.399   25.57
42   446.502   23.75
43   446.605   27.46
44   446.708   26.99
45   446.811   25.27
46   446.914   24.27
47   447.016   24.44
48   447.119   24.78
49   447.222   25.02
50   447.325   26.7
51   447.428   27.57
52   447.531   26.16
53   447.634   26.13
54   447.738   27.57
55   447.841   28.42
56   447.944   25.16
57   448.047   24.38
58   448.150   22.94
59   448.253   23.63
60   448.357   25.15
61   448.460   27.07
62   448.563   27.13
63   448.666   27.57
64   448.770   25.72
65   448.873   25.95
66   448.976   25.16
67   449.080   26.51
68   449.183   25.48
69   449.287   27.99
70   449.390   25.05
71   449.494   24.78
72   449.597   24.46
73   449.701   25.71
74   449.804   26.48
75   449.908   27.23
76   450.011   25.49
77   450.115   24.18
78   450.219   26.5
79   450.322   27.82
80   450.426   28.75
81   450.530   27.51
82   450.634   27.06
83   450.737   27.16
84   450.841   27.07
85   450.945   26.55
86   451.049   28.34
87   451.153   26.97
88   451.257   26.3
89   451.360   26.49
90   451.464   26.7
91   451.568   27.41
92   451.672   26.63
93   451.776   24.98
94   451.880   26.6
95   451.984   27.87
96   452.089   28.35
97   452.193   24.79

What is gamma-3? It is 24.6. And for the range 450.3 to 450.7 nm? 27.7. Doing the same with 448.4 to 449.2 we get 26.2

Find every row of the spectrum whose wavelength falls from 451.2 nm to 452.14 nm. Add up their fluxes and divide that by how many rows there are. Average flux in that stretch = 26.8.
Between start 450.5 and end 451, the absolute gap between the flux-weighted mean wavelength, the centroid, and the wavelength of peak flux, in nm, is 0.21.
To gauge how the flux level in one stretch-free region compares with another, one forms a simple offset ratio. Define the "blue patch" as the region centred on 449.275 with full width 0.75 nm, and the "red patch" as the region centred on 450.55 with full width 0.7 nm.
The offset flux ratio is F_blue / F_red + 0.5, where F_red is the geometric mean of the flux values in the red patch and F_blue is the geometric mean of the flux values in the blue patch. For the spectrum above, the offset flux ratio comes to 1.43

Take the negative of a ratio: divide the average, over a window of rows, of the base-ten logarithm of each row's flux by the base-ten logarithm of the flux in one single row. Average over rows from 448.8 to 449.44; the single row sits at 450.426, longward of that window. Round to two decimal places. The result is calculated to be -0.97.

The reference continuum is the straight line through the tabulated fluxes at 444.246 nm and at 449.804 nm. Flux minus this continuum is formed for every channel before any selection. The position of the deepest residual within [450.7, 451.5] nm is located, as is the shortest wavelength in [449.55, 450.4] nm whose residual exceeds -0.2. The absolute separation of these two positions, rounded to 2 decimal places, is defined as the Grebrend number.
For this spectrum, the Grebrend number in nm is 1.45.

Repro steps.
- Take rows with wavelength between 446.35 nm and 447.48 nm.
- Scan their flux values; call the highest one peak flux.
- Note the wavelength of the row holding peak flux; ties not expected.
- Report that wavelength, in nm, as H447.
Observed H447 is 447.428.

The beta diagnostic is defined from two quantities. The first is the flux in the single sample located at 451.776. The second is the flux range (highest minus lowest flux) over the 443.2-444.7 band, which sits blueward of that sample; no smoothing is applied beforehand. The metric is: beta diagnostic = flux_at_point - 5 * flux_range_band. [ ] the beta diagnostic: -11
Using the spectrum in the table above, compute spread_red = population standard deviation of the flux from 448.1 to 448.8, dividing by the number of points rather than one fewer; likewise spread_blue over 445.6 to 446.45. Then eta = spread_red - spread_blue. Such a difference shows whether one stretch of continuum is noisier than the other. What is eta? 0.51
